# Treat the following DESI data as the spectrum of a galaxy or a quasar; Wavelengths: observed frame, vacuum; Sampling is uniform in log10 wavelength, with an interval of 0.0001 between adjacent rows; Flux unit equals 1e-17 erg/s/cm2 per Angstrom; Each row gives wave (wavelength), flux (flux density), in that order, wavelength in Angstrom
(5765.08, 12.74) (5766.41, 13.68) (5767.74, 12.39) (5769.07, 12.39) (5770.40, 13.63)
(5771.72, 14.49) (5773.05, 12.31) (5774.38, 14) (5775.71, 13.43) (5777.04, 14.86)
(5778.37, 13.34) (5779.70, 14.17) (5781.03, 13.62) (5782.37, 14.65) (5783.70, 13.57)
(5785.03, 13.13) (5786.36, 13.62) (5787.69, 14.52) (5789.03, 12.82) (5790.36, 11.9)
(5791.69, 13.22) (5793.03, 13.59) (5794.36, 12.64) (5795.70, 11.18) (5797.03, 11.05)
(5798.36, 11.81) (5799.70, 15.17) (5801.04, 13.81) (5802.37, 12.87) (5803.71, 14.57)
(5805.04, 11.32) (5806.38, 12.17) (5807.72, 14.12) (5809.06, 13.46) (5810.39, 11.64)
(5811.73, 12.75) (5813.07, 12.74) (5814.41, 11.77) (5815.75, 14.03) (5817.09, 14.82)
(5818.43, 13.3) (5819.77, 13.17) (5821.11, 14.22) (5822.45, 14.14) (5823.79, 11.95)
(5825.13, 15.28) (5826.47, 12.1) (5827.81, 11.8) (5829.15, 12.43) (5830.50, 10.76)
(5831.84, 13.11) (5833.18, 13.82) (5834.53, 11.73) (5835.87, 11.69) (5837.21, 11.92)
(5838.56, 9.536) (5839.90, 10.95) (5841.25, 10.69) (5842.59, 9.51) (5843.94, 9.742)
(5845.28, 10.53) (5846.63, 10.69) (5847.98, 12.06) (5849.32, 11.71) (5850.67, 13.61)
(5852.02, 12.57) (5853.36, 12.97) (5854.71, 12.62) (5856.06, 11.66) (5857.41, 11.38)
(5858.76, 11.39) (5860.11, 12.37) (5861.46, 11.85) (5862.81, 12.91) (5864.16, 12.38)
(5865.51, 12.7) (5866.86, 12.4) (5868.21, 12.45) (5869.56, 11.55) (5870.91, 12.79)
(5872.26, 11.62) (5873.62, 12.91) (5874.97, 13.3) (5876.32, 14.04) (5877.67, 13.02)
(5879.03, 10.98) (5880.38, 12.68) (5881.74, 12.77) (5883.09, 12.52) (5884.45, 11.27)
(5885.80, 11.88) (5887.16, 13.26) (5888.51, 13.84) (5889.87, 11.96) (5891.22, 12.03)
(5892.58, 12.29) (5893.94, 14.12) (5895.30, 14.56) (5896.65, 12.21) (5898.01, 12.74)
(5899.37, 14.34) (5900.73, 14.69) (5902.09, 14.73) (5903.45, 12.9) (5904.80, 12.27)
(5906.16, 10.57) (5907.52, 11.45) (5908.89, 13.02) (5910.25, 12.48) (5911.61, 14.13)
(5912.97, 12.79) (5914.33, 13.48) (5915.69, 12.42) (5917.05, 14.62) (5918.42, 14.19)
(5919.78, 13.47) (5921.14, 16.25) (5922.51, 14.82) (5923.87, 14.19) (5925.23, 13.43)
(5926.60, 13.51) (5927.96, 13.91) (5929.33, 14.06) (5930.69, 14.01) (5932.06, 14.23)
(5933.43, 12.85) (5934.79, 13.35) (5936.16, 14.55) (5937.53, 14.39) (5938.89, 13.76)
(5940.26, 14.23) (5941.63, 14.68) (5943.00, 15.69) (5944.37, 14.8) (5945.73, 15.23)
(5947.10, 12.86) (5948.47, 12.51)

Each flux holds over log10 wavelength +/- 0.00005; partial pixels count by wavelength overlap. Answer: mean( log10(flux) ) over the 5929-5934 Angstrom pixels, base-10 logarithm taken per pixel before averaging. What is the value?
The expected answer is 1.139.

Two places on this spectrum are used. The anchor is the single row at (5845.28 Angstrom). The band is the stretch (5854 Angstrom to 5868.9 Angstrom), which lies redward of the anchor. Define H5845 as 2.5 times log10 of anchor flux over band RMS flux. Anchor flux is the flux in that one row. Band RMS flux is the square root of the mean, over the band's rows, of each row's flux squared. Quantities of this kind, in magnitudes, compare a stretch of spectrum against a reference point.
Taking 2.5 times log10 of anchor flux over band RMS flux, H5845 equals -0.16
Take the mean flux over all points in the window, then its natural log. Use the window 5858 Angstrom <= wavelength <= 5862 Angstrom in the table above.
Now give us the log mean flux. 2.47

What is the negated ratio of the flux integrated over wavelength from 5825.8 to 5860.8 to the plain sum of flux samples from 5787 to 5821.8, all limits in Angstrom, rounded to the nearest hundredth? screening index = -1.21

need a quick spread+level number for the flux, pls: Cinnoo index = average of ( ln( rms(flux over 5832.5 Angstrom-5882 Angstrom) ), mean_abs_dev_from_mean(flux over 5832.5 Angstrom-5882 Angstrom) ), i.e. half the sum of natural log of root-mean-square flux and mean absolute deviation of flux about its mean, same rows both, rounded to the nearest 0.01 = 1.69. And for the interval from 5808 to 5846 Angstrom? 1.89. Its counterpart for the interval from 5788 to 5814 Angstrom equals 1.73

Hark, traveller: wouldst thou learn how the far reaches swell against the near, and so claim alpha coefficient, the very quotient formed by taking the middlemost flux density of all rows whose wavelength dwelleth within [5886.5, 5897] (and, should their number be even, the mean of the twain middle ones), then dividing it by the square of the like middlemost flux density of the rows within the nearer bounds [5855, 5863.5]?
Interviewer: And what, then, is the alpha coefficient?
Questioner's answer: 0.0925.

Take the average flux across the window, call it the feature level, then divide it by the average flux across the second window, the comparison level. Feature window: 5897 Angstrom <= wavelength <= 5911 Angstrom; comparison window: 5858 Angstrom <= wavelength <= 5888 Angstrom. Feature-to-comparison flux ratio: 1.04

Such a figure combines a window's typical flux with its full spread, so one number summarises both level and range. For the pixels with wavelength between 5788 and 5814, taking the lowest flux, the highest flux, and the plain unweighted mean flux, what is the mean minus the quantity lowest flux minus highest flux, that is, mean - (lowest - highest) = 16.9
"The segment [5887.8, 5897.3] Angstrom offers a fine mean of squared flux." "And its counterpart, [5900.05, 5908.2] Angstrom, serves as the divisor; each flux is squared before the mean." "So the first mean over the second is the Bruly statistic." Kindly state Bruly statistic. 1.03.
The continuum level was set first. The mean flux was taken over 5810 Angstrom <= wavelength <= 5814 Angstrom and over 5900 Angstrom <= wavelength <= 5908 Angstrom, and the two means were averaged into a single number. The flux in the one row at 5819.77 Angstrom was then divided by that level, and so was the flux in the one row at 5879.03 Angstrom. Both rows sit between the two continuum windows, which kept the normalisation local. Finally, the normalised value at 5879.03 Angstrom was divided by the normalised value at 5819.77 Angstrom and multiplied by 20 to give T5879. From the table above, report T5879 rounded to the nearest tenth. 16.7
